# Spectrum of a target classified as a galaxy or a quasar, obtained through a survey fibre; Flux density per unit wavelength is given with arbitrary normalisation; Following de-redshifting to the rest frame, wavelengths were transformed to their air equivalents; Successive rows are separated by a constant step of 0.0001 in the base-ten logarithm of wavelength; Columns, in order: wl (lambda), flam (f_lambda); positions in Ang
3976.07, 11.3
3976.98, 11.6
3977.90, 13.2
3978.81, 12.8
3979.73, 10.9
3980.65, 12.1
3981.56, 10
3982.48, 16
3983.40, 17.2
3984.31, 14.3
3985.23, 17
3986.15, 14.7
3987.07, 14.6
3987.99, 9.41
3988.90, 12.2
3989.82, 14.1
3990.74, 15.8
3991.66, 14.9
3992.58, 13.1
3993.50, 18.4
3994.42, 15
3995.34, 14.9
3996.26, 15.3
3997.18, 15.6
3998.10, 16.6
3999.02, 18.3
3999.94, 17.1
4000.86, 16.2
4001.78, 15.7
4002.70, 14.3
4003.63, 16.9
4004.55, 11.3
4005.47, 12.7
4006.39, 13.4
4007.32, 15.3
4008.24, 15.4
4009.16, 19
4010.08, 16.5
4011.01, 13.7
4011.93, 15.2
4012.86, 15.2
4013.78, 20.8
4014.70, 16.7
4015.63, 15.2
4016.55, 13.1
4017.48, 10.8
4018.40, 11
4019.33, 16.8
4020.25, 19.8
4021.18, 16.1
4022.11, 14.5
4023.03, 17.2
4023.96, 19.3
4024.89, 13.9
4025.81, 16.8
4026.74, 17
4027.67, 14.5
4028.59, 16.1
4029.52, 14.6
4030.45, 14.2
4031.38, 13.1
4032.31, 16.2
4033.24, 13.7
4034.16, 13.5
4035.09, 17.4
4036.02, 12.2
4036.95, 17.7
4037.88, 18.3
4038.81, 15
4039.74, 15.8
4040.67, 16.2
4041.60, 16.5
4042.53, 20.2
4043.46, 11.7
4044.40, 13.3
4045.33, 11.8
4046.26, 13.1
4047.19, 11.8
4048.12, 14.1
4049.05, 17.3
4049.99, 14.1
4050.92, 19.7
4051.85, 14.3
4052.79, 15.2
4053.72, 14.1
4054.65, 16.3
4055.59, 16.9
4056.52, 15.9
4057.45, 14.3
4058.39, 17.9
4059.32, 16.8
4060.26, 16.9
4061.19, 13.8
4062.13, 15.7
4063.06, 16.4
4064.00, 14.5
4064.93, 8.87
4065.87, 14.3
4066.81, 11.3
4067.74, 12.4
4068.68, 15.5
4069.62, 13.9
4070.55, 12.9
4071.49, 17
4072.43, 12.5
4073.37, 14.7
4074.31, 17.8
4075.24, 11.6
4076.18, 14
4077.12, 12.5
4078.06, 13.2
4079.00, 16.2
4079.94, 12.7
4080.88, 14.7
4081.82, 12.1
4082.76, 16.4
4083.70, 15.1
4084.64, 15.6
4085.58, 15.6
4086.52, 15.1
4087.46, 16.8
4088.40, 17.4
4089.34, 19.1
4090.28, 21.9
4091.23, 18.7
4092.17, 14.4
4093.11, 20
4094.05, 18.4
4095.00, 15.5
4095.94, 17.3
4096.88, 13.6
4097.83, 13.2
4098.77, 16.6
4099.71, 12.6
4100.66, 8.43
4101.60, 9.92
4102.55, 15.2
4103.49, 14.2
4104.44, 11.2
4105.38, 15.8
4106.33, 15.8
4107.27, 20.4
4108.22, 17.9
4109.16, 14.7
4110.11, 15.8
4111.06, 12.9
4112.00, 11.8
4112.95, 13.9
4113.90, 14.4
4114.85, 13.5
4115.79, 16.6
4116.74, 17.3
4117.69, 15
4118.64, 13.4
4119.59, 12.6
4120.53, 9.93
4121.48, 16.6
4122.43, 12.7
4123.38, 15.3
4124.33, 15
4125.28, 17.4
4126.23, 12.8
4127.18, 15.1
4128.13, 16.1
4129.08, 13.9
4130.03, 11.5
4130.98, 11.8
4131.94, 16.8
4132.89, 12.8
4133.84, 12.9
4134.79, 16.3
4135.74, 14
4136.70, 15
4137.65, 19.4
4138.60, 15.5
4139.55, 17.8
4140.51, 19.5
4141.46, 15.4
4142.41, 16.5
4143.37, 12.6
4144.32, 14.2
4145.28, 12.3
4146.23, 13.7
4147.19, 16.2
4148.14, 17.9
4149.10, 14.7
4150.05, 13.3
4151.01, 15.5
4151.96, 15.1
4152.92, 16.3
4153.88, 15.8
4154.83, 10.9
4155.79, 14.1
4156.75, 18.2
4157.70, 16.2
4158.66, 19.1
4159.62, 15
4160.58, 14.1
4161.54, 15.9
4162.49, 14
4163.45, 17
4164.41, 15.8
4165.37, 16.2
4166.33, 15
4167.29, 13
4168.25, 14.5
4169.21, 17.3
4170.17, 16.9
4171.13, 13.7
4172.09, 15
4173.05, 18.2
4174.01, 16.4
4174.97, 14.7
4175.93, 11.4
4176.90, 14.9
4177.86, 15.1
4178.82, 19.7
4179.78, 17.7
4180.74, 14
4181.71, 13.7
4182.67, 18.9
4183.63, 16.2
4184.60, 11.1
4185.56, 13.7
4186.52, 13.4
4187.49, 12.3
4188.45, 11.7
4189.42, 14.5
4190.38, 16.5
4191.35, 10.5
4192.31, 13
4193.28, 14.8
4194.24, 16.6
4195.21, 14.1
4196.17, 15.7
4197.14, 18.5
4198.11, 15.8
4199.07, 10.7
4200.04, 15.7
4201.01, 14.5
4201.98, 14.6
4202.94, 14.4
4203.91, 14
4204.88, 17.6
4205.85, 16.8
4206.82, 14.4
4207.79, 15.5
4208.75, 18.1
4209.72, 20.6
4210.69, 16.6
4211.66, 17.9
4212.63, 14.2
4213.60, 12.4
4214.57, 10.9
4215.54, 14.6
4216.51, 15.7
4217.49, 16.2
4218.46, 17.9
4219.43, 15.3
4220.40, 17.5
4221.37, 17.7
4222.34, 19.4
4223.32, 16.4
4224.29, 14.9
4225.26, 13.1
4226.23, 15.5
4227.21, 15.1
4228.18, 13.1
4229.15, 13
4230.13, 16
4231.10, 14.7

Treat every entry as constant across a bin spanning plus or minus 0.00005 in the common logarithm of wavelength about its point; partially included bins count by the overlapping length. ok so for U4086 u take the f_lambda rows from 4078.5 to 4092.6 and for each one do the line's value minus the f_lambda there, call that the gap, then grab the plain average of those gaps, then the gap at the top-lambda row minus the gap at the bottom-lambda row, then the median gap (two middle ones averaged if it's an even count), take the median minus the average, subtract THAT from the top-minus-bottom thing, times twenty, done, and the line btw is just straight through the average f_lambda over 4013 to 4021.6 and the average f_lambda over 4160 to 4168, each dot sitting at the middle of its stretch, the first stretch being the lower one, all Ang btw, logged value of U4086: 25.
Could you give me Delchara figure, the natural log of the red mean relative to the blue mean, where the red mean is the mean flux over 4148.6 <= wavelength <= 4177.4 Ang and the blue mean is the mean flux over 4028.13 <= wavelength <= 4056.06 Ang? 0.008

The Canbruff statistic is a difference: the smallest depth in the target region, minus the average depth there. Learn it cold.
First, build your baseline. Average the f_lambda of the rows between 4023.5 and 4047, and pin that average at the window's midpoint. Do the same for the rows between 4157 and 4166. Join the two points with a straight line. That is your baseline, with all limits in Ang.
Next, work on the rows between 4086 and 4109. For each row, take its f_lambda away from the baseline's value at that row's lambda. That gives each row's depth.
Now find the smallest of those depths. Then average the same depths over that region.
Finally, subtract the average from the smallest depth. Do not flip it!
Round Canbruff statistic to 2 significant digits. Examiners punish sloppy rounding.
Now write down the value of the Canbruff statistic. -6.1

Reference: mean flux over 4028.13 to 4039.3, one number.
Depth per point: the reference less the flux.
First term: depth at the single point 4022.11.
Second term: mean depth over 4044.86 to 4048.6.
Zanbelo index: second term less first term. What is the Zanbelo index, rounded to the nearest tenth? 1.8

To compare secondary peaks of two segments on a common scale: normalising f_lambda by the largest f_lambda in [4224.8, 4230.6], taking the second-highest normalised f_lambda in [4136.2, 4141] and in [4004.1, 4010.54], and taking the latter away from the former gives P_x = 0.18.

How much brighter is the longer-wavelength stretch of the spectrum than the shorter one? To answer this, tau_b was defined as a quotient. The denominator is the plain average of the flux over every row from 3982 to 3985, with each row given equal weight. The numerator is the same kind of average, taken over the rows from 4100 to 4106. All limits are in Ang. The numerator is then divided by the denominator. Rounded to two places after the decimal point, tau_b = 0.79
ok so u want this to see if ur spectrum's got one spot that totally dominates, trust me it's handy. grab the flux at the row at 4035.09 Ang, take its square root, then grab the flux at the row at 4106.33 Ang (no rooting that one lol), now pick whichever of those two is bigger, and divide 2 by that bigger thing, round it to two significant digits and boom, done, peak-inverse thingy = 0.13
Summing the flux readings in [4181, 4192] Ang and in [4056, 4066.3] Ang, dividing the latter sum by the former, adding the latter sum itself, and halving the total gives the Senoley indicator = 83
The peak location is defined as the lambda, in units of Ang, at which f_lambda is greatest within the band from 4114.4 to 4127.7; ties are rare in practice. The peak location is 4125.28 Ang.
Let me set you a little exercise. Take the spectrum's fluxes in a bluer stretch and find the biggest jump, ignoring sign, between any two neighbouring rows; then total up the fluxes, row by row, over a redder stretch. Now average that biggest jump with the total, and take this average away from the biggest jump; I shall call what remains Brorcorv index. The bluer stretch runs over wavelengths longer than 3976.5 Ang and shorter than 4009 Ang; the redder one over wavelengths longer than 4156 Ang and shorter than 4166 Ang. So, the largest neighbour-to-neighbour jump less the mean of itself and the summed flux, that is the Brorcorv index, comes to -78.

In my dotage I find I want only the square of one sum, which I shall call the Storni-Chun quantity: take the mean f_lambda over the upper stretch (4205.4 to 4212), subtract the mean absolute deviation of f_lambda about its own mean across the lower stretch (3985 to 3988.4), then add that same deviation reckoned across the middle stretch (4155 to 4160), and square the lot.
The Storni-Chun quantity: 275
